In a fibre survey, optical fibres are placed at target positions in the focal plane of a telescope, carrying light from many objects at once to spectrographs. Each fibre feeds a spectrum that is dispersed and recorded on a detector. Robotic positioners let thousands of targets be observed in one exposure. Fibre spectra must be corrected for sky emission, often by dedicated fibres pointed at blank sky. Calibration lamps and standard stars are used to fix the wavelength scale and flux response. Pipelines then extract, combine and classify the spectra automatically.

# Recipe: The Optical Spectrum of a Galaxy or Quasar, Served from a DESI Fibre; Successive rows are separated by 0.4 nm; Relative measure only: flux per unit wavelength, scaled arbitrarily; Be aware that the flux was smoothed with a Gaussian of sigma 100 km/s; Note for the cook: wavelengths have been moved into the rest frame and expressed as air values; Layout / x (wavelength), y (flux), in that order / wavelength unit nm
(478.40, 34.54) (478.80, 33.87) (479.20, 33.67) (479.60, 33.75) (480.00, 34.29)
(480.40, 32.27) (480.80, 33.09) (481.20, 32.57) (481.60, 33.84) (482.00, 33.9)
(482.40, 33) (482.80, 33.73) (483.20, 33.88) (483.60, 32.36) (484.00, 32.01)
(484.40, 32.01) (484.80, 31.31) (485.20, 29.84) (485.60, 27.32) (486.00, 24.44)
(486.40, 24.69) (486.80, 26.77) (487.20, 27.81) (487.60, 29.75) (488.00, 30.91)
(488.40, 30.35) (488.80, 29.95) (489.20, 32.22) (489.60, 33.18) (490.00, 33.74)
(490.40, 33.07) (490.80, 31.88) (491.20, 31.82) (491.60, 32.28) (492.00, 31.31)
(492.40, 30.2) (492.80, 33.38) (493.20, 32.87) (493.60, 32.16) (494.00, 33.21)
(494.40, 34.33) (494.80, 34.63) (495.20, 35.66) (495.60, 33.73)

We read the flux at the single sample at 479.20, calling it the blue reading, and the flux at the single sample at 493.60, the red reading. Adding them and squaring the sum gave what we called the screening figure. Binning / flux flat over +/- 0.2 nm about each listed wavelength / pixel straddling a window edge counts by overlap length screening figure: 4334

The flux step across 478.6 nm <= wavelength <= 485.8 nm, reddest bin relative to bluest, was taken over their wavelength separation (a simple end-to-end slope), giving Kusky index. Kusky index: -1.0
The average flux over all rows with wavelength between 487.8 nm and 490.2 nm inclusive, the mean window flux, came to 31.7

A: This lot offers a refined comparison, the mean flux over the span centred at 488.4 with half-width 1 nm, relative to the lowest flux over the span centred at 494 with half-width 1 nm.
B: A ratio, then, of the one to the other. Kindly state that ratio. 0.95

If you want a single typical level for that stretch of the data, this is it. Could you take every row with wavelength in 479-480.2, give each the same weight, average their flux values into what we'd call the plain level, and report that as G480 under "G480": 33.9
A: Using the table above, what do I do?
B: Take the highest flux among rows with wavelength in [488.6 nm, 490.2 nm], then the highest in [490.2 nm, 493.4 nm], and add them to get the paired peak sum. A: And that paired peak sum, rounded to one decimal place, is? 67.1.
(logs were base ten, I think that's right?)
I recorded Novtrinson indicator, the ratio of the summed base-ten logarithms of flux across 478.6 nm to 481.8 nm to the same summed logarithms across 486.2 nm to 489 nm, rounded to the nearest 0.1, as 1.2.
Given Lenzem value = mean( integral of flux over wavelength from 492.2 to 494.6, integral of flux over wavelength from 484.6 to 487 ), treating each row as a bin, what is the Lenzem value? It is 72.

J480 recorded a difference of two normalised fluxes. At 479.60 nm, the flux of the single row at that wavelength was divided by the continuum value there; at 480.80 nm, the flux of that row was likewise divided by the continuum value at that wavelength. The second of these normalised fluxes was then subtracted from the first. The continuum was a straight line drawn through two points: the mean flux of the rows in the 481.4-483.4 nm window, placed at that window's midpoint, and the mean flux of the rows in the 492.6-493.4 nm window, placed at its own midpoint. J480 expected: 0.018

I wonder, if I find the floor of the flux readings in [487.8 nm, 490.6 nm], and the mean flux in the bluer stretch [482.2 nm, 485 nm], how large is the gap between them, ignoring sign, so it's 2.7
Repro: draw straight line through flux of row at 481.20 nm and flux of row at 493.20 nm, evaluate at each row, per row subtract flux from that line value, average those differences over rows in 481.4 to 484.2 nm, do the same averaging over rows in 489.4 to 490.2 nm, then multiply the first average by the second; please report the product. 0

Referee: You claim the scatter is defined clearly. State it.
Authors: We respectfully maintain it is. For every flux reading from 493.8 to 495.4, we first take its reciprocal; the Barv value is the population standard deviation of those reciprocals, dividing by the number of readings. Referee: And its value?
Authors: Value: 0.0007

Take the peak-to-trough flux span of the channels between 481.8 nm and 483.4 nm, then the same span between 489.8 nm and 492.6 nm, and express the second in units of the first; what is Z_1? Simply 3.9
